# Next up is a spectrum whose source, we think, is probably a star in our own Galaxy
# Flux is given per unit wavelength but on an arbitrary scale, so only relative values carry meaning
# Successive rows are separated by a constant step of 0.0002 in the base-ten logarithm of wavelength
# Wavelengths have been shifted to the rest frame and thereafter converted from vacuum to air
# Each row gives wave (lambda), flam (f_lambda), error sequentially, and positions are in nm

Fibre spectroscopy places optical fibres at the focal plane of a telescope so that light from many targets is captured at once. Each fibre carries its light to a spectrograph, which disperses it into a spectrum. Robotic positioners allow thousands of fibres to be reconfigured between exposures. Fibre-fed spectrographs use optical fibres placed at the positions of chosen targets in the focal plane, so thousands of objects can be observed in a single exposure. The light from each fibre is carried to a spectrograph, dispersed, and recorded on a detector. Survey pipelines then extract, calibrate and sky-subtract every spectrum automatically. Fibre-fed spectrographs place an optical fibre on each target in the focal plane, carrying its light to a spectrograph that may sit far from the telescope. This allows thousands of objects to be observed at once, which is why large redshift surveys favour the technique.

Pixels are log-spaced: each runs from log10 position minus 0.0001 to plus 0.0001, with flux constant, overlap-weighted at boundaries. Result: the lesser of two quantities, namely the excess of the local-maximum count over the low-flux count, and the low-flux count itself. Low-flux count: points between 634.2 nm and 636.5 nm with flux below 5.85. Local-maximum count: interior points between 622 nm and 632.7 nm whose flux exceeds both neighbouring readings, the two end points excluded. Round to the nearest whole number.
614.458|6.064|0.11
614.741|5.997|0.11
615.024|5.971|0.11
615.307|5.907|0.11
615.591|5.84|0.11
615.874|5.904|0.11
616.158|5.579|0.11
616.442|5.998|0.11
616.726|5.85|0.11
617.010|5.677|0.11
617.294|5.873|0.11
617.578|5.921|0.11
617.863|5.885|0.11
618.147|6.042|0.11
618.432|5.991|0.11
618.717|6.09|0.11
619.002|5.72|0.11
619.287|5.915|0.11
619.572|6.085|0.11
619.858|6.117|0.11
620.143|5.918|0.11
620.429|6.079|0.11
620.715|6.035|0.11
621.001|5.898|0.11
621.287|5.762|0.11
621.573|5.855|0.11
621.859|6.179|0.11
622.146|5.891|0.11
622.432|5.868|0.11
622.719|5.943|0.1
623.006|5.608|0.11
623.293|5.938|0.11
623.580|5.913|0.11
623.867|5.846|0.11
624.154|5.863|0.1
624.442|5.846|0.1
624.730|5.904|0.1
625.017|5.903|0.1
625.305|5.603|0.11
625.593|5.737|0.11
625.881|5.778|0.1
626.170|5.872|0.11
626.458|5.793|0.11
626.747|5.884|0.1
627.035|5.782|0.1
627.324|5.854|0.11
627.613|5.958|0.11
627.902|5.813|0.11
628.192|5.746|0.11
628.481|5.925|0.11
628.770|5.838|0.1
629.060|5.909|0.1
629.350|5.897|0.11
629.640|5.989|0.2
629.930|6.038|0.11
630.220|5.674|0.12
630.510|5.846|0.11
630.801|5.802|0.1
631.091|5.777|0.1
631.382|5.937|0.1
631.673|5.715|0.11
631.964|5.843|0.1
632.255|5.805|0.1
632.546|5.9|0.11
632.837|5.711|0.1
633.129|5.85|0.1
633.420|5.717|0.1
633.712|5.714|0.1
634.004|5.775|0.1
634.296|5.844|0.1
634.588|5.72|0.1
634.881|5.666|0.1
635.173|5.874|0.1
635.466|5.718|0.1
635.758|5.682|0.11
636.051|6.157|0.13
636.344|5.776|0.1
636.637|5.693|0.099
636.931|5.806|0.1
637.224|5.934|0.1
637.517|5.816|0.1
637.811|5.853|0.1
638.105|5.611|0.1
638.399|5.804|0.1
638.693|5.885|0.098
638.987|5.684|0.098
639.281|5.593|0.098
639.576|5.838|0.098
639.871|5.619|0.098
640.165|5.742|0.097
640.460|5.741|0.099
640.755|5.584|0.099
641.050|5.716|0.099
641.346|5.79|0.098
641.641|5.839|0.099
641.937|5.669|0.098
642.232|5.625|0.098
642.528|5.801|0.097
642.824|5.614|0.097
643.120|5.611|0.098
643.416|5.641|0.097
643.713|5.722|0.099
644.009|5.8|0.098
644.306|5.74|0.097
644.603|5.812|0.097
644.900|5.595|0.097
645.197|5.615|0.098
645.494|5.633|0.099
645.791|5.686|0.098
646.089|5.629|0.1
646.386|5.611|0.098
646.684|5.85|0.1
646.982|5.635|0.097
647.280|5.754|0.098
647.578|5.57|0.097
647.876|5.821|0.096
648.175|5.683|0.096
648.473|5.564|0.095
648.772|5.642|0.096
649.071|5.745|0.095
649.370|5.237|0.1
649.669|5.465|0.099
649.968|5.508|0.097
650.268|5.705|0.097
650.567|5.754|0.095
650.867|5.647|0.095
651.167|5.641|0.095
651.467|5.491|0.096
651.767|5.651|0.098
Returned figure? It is 6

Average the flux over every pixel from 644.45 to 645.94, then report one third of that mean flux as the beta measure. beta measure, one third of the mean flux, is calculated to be 1.89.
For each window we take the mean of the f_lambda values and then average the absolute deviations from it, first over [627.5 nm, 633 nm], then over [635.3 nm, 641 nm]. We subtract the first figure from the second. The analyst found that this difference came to 0.023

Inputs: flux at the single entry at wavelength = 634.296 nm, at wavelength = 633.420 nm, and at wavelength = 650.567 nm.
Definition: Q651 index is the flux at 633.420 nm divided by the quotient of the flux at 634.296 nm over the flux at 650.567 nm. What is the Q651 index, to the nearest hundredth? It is 5.63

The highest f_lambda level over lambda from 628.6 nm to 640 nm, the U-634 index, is 6.157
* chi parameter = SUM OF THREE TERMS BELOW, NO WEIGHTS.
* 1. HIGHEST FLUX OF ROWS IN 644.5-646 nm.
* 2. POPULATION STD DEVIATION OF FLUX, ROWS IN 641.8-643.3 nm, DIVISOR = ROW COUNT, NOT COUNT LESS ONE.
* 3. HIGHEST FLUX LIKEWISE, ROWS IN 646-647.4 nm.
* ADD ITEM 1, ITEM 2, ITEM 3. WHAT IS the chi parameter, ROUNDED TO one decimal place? 11.7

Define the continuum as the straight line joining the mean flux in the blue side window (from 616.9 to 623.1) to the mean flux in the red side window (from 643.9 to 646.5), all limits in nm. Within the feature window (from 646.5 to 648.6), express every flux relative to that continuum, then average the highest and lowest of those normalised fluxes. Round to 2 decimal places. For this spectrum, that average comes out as 1.01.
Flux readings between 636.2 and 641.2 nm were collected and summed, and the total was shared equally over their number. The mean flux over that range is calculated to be 5.75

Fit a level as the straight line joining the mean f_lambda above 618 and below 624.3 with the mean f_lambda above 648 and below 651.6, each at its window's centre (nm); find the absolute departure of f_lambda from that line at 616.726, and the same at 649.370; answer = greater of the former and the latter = 0.36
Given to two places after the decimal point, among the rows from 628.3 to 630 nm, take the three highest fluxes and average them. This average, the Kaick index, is 5.98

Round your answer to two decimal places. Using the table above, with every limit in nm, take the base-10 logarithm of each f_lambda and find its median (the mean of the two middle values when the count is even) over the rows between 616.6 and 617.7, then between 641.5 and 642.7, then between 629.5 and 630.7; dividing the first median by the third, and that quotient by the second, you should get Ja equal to 1.31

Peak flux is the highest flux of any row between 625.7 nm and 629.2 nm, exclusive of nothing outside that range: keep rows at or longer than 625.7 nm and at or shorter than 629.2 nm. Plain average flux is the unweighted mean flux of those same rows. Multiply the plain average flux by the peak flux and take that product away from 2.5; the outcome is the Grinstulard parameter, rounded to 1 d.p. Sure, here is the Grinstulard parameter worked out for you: -32.3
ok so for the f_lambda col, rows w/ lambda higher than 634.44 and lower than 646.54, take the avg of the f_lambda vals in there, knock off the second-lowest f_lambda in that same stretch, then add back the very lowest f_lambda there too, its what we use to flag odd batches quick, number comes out 5.72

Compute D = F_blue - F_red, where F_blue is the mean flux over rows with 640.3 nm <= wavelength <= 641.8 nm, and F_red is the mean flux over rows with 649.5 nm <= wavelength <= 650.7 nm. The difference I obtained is 0.13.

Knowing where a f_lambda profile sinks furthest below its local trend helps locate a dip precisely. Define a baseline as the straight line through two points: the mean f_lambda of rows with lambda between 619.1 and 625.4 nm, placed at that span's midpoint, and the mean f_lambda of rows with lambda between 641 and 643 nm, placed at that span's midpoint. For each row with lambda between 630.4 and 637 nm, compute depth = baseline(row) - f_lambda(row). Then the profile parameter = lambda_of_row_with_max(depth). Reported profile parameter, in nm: 634.881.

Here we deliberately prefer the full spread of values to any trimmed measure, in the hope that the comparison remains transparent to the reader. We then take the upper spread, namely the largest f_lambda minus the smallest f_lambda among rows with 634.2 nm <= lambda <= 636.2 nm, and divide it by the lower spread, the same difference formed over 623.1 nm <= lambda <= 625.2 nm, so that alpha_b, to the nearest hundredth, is 5.34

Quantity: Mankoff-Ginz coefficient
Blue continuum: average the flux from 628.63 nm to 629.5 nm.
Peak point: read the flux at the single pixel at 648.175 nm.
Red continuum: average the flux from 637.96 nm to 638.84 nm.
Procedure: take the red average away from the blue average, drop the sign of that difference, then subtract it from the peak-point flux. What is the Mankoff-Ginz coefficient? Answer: 5.57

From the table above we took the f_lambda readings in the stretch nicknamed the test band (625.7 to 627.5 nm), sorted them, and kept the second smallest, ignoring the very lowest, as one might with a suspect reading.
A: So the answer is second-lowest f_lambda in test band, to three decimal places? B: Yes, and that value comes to 5.782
